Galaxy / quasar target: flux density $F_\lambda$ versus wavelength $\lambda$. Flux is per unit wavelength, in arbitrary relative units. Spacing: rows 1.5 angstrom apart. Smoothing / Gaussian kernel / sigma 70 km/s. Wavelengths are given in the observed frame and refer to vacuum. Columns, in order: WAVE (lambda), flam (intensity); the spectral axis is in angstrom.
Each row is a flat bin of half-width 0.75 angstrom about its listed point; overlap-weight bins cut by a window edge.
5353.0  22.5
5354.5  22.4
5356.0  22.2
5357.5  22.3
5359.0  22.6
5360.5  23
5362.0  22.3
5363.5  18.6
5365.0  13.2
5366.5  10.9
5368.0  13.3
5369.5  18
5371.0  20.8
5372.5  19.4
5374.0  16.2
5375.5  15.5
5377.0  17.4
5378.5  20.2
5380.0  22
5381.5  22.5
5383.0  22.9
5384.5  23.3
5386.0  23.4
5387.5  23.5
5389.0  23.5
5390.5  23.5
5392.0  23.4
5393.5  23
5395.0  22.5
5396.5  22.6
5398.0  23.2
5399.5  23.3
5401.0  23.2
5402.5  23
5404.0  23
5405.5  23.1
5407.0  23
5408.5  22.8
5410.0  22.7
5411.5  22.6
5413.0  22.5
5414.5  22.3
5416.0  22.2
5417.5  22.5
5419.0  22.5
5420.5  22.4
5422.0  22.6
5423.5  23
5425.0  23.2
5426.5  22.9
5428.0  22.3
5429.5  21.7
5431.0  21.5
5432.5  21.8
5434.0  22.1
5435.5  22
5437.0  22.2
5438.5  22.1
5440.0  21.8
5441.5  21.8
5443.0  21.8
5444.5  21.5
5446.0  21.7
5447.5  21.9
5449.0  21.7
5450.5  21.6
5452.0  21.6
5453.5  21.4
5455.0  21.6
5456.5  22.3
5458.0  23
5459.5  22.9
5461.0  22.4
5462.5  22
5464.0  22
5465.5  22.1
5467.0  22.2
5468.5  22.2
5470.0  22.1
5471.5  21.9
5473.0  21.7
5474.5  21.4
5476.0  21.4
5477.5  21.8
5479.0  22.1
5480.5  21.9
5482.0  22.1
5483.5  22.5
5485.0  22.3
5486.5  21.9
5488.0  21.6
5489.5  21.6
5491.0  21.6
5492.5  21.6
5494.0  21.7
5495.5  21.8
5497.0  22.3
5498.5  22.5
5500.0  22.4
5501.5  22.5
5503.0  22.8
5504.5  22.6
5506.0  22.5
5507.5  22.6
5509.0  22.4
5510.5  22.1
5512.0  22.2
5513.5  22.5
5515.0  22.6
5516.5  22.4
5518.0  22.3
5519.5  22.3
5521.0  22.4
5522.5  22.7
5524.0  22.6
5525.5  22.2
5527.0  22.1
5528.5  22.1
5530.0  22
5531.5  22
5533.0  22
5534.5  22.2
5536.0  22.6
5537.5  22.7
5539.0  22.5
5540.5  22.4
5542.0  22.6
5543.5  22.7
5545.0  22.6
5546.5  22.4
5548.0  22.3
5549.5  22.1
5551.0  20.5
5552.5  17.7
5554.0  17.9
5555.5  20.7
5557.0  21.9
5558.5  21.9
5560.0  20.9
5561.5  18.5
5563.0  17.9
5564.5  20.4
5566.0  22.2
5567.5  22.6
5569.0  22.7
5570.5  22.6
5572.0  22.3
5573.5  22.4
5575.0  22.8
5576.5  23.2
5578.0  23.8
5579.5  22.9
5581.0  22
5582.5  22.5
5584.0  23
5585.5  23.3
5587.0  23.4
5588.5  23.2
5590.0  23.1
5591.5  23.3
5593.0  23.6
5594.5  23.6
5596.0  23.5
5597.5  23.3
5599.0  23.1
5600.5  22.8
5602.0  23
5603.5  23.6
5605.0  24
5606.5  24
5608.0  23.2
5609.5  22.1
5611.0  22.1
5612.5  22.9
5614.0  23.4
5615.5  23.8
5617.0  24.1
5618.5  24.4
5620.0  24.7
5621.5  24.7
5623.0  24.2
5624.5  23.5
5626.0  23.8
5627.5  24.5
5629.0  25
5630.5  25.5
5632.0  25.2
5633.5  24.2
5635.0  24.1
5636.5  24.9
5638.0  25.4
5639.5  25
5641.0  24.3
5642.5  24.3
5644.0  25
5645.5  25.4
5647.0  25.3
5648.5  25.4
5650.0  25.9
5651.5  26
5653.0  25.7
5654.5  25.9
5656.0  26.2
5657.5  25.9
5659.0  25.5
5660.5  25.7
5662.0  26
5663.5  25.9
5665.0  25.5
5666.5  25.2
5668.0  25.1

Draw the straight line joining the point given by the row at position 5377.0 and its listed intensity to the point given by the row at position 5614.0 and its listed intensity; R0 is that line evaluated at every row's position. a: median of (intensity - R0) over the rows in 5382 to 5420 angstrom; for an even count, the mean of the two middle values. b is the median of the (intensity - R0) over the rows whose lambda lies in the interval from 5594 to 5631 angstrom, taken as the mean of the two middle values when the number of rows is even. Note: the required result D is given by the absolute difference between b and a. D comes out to 4.5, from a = 5.0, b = 0.5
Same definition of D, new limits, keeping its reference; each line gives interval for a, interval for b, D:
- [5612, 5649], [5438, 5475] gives 1.6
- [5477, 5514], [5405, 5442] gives 2.1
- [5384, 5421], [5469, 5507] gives 3.0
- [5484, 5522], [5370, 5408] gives 3.3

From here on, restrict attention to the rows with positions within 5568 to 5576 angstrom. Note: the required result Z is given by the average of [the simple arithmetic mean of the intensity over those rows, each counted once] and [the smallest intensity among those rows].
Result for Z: 22.4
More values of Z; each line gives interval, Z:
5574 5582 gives 22.5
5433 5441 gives 21.9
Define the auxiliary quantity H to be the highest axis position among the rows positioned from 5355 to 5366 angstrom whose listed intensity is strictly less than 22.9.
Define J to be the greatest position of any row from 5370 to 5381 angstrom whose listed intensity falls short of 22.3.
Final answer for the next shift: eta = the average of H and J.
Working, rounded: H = 5365.0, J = 5380.0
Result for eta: 5372.5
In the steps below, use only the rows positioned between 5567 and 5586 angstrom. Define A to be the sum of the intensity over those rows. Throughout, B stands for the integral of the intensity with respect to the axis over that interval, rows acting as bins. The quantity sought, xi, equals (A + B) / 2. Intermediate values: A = 296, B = 433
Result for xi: 364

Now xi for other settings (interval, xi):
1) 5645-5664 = 412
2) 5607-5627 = 390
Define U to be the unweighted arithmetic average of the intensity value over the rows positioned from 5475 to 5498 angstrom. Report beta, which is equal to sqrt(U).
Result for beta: 4.68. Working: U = 21.9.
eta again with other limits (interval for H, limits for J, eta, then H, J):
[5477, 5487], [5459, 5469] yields 5477.5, 5486.5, 5468.5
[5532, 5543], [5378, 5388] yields 5461.0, 5542.0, 5380.0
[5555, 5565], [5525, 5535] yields 5549.5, 5564.5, 5534.5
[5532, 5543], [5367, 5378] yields 5459.5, 5542.0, 5377.0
